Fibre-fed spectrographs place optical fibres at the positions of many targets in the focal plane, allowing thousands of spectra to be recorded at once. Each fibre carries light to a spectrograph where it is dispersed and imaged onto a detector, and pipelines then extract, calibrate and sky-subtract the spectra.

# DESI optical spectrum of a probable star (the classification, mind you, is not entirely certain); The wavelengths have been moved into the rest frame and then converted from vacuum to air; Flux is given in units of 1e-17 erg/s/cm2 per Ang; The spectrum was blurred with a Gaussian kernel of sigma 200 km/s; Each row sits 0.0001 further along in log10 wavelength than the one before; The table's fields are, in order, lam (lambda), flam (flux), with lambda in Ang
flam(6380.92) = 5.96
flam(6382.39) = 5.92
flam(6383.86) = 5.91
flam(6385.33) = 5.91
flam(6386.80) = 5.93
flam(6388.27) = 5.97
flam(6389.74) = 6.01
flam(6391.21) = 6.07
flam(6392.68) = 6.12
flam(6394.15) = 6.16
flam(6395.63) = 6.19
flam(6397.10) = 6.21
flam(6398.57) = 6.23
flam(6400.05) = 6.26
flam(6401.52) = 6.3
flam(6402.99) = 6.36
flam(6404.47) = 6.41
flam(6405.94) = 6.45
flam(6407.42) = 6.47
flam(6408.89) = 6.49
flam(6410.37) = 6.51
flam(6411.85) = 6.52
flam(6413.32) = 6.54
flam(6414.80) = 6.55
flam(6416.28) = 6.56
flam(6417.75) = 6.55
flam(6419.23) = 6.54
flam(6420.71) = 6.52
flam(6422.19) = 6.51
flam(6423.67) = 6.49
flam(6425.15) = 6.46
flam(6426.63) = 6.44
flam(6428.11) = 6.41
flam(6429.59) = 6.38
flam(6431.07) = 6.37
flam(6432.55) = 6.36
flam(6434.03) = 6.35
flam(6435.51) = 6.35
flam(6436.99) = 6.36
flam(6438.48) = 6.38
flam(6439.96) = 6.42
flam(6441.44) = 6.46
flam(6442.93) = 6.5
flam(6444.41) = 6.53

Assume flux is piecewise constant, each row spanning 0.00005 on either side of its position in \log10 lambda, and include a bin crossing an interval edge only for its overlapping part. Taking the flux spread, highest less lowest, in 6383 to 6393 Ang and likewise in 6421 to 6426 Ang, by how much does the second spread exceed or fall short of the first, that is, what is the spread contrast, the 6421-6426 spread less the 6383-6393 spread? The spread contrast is -0.16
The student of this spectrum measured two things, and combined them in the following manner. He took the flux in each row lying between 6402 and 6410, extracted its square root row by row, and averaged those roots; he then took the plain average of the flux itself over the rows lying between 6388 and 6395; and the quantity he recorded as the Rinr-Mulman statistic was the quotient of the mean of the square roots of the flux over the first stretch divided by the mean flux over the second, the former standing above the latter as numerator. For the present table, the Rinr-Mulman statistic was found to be 0.418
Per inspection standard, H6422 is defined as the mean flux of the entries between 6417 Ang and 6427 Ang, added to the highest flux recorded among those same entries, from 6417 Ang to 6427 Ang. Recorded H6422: 13.1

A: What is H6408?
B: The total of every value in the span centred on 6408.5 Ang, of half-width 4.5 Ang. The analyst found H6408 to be 39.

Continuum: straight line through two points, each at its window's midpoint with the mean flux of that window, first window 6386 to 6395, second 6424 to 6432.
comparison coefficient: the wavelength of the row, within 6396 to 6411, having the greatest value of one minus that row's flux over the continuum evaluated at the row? 6397.10 Ang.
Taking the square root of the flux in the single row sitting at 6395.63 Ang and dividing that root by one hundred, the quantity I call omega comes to 0.0249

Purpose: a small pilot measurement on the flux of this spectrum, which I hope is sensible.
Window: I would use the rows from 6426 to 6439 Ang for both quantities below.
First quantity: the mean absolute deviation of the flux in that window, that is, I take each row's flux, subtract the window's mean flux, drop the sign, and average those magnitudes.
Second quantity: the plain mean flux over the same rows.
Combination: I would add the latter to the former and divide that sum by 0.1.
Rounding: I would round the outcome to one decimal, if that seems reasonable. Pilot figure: 64.0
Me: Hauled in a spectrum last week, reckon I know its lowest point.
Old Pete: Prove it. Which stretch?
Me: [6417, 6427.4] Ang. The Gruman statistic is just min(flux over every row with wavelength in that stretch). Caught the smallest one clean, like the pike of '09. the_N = 6.44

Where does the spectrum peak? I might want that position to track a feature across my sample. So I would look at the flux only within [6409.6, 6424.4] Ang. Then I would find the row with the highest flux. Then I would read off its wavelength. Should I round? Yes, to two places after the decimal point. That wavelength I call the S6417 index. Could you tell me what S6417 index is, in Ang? 6416.28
